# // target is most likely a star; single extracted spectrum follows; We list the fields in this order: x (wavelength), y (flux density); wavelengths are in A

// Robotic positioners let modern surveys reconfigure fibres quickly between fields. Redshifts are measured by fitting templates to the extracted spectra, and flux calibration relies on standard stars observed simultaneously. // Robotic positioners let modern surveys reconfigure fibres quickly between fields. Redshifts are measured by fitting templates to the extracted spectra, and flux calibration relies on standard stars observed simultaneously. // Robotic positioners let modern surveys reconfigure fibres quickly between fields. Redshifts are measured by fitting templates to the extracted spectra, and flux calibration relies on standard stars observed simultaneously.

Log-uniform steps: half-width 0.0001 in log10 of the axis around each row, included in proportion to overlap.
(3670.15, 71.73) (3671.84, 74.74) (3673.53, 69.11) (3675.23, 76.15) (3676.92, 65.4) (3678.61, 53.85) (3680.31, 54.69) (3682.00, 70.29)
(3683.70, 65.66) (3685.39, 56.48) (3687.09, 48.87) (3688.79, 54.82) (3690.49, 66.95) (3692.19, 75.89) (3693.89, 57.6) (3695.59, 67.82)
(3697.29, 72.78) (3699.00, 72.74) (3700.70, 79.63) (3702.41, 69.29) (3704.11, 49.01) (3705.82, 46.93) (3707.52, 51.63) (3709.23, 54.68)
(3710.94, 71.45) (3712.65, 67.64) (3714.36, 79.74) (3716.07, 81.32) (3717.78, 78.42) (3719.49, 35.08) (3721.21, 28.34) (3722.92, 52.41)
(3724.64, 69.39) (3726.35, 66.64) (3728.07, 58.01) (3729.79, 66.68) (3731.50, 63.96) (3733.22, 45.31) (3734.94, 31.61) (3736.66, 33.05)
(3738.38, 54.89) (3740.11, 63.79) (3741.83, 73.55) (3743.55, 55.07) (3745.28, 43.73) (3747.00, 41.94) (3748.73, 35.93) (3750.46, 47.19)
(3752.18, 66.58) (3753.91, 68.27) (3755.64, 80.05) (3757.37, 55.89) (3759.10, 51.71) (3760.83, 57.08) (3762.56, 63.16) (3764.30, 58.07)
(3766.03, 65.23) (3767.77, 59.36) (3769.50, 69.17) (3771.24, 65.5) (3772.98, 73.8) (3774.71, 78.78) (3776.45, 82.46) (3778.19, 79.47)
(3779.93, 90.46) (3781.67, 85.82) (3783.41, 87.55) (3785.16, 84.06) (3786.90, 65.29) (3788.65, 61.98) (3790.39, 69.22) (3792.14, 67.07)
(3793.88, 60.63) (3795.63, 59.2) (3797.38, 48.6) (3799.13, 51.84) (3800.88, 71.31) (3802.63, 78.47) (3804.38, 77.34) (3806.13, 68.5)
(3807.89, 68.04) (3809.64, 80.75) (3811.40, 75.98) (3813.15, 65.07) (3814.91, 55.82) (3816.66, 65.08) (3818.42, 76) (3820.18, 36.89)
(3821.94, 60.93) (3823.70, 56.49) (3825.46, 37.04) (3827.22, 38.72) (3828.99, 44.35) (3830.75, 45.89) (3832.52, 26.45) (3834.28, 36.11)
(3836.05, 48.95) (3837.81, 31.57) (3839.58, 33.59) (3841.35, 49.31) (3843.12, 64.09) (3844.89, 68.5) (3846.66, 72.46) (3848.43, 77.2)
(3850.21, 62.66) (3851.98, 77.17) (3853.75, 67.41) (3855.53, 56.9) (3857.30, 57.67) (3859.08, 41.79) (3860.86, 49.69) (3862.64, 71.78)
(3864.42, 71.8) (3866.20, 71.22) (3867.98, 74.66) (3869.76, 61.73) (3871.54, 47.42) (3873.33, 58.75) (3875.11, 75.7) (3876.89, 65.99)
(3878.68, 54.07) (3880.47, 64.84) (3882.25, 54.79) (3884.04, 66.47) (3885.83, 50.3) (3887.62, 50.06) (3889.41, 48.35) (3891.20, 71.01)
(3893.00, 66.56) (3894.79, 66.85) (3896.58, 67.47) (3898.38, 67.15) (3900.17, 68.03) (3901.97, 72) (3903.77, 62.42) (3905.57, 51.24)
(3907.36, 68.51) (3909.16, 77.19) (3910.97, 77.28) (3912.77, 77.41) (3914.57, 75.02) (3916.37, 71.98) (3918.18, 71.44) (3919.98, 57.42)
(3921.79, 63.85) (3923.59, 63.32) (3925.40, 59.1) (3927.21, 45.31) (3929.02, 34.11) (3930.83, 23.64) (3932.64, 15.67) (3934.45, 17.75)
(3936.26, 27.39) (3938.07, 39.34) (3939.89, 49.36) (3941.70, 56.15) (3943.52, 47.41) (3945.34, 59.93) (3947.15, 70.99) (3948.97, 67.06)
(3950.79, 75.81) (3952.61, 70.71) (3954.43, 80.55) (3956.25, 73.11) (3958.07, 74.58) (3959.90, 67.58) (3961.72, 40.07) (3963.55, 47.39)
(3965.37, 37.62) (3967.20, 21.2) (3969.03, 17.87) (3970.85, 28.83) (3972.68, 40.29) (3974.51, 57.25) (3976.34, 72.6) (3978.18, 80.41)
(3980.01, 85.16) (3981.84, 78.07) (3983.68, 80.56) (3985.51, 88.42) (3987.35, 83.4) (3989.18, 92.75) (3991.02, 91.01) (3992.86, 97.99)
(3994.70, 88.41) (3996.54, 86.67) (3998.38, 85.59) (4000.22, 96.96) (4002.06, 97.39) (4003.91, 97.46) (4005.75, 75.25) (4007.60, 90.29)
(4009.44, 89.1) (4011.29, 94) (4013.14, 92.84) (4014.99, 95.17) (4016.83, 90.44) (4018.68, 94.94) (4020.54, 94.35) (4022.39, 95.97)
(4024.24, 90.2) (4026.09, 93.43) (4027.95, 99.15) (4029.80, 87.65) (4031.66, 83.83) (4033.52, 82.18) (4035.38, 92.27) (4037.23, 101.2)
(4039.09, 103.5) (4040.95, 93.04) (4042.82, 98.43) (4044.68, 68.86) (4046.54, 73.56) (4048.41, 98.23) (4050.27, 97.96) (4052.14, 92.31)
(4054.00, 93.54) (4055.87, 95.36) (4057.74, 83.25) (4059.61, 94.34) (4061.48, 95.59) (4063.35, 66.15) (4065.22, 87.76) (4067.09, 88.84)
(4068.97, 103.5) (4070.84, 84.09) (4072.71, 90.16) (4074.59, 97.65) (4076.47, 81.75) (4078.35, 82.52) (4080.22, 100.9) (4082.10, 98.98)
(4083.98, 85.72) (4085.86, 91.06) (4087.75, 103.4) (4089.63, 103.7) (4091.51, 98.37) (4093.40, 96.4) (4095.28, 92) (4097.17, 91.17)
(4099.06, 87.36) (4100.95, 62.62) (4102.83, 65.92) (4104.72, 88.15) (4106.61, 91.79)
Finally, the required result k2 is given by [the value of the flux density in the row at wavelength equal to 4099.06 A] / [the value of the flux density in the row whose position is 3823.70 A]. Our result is 1.5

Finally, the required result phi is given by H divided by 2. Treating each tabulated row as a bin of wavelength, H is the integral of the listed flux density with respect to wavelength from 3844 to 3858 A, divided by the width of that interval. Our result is 34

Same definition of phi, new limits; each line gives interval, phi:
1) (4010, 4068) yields 45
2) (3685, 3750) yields 29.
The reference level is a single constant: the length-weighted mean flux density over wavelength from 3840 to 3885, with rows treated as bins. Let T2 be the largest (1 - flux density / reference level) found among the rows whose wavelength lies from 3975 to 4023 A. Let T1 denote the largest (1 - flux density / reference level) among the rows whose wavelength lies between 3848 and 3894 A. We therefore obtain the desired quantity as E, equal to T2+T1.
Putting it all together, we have 0.19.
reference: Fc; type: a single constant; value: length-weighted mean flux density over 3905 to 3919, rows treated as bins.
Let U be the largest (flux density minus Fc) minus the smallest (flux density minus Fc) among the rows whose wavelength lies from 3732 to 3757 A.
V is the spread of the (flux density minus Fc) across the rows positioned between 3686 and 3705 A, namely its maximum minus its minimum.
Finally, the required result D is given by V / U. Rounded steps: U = 48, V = 30.8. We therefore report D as 0.64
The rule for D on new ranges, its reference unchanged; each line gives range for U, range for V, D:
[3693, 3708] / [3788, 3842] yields 1.66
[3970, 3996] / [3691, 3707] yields 0.47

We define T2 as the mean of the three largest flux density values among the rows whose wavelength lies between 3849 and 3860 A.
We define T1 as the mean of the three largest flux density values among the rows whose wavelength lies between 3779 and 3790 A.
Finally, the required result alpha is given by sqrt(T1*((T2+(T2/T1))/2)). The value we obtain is 55.4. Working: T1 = 88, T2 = 69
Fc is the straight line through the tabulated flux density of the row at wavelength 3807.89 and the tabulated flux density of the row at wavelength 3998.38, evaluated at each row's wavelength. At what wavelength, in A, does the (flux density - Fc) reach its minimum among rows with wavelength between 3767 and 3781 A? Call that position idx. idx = 3767.77 A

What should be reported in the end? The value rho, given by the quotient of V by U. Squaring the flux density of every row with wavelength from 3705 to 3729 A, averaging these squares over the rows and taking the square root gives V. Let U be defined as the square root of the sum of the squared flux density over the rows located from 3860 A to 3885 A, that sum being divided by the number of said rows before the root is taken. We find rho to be 0.97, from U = 64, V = 62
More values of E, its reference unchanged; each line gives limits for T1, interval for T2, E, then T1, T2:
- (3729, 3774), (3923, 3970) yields 1.25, 0.50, 0.75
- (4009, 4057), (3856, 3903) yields 0.24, -0.09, 0.34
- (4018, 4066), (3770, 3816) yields 0.18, -0.05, 0.23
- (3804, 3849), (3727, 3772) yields 1.08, 0.58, 0.50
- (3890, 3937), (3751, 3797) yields 0.93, 0.75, 0.18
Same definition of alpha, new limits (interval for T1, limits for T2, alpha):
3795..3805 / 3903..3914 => 54.4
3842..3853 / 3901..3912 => 53.8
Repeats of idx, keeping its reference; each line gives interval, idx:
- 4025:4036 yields 4033.52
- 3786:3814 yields 3797.38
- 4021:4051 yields 4044.68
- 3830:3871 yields 3832.52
